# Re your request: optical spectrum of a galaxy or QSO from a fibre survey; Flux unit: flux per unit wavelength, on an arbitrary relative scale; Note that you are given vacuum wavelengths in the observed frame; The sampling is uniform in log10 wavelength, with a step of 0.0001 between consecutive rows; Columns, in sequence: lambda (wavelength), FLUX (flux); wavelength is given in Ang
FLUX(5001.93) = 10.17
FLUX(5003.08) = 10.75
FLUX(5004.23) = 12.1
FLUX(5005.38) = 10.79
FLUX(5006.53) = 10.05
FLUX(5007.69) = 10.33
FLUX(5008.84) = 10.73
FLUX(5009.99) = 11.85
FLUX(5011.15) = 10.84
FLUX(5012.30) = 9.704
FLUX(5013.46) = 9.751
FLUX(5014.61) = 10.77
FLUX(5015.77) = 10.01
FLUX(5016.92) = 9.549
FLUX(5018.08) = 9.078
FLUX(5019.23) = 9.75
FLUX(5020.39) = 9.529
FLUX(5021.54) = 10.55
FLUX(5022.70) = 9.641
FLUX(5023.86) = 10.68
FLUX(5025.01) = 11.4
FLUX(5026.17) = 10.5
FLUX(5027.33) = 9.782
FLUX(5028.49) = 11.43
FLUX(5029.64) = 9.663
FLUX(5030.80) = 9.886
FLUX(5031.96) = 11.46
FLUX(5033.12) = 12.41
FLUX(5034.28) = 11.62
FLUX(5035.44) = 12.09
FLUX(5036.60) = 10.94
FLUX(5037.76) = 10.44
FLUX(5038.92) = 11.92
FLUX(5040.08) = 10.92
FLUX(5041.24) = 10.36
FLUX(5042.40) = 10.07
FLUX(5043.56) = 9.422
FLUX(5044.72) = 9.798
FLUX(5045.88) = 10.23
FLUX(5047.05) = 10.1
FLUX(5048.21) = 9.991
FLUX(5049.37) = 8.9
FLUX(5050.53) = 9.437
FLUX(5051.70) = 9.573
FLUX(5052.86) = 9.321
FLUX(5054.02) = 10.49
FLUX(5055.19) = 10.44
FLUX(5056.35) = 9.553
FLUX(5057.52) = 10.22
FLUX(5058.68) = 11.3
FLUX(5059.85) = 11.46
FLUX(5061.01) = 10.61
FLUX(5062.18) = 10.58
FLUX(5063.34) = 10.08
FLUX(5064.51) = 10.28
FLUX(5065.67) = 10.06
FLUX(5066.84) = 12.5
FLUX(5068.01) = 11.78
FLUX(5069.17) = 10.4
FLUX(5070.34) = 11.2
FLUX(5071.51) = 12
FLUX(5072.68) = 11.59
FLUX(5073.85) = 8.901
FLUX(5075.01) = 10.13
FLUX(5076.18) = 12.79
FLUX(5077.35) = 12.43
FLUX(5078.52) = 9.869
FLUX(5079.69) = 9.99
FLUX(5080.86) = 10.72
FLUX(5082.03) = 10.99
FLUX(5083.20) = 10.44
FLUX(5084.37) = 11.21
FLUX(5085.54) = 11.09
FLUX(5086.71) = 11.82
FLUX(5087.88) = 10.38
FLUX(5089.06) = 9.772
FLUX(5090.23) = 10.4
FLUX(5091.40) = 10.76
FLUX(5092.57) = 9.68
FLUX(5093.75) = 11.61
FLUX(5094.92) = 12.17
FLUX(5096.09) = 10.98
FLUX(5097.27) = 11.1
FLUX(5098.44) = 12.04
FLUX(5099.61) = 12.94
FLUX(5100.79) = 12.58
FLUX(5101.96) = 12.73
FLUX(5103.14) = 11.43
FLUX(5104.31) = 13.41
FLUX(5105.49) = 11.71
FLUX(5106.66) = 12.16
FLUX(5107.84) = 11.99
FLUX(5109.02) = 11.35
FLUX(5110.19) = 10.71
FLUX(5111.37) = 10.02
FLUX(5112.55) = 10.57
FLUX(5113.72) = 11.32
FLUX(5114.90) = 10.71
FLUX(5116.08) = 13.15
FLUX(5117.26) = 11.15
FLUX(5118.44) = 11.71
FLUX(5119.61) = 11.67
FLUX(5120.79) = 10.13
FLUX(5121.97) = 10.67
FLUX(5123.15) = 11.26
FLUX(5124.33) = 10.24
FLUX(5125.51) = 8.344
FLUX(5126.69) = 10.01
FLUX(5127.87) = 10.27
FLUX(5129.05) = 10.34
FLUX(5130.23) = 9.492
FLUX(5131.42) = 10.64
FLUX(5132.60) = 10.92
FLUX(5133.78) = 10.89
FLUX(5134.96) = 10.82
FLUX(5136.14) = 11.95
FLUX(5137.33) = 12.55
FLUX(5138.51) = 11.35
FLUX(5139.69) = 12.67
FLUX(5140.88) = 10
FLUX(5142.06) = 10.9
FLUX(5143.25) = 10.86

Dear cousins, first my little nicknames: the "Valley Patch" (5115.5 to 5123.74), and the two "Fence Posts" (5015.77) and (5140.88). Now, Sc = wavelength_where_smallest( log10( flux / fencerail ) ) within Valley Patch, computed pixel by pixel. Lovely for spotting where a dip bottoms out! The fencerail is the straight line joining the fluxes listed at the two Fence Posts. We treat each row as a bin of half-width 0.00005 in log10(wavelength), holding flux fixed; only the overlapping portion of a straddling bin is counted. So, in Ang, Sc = 5120.79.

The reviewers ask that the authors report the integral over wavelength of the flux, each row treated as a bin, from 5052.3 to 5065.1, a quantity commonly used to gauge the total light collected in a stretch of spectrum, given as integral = 133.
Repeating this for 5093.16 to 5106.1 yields 156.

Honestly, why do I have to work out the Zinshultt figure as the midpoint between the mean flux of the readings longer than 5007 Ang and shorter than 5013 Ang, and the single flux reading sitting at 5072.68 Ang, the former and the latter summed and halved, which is 11.1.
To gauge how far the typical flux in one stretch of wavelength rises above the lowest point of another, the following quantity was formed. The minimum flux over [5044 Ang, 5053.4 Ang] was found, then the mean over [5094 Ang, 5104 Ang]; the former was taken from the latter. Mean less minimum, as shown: 3.1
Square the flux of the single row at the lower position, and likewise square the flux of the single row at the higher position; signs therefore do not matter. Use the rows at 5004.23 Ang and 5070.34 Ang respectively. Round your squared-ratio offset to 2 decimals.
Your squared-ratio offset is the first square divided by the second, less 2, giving -0.83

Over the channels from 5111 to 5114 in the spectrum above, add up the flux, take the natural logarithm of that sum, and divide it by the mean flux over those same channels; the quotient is 0.326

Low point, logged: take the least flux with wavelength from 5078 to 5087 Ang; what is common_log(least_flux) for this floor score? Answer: 0.99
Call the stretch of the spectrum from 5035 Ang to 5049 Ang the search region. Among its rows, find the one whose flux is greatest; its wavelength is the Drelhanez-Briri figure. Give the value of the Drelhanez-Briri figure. 5035.44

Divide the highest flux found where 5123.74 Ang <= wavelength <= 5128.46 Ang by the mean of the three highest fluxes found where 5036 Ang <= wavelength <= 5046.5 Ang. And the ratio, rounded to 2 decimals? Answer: 0.91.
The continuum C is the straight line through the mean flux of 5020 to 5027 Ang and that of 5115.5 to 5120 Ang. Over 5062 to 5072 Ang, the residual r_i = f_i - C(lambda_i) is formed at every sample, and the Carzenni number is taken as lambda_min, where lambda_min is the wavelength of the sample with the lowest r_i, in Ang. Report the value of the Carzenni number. 5065.67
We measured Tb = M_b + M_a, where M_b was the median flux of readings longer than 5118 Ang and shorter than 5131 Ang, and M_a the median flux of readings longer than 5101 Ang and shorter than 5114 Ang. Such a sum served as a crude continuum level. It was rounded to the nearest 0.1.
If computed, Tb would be 21.7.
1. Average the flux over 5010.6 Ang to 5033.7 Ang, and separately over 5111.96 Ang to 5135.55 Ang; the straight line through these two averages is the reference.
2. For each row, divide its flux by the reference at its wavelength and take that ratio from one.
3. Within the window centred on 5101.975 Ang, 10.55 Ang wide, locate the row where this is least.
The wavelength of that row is 5104.31 Ang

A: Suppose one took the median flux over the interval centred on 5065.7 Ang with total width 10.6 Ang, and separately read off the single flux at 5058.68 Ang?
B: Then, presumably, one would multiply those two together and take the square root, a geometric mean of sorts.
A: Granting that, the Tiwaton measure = 10.93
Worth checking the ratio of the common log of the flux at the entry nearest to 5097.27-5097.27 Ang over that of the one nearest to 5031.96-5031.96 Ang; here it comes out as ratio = 0.99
